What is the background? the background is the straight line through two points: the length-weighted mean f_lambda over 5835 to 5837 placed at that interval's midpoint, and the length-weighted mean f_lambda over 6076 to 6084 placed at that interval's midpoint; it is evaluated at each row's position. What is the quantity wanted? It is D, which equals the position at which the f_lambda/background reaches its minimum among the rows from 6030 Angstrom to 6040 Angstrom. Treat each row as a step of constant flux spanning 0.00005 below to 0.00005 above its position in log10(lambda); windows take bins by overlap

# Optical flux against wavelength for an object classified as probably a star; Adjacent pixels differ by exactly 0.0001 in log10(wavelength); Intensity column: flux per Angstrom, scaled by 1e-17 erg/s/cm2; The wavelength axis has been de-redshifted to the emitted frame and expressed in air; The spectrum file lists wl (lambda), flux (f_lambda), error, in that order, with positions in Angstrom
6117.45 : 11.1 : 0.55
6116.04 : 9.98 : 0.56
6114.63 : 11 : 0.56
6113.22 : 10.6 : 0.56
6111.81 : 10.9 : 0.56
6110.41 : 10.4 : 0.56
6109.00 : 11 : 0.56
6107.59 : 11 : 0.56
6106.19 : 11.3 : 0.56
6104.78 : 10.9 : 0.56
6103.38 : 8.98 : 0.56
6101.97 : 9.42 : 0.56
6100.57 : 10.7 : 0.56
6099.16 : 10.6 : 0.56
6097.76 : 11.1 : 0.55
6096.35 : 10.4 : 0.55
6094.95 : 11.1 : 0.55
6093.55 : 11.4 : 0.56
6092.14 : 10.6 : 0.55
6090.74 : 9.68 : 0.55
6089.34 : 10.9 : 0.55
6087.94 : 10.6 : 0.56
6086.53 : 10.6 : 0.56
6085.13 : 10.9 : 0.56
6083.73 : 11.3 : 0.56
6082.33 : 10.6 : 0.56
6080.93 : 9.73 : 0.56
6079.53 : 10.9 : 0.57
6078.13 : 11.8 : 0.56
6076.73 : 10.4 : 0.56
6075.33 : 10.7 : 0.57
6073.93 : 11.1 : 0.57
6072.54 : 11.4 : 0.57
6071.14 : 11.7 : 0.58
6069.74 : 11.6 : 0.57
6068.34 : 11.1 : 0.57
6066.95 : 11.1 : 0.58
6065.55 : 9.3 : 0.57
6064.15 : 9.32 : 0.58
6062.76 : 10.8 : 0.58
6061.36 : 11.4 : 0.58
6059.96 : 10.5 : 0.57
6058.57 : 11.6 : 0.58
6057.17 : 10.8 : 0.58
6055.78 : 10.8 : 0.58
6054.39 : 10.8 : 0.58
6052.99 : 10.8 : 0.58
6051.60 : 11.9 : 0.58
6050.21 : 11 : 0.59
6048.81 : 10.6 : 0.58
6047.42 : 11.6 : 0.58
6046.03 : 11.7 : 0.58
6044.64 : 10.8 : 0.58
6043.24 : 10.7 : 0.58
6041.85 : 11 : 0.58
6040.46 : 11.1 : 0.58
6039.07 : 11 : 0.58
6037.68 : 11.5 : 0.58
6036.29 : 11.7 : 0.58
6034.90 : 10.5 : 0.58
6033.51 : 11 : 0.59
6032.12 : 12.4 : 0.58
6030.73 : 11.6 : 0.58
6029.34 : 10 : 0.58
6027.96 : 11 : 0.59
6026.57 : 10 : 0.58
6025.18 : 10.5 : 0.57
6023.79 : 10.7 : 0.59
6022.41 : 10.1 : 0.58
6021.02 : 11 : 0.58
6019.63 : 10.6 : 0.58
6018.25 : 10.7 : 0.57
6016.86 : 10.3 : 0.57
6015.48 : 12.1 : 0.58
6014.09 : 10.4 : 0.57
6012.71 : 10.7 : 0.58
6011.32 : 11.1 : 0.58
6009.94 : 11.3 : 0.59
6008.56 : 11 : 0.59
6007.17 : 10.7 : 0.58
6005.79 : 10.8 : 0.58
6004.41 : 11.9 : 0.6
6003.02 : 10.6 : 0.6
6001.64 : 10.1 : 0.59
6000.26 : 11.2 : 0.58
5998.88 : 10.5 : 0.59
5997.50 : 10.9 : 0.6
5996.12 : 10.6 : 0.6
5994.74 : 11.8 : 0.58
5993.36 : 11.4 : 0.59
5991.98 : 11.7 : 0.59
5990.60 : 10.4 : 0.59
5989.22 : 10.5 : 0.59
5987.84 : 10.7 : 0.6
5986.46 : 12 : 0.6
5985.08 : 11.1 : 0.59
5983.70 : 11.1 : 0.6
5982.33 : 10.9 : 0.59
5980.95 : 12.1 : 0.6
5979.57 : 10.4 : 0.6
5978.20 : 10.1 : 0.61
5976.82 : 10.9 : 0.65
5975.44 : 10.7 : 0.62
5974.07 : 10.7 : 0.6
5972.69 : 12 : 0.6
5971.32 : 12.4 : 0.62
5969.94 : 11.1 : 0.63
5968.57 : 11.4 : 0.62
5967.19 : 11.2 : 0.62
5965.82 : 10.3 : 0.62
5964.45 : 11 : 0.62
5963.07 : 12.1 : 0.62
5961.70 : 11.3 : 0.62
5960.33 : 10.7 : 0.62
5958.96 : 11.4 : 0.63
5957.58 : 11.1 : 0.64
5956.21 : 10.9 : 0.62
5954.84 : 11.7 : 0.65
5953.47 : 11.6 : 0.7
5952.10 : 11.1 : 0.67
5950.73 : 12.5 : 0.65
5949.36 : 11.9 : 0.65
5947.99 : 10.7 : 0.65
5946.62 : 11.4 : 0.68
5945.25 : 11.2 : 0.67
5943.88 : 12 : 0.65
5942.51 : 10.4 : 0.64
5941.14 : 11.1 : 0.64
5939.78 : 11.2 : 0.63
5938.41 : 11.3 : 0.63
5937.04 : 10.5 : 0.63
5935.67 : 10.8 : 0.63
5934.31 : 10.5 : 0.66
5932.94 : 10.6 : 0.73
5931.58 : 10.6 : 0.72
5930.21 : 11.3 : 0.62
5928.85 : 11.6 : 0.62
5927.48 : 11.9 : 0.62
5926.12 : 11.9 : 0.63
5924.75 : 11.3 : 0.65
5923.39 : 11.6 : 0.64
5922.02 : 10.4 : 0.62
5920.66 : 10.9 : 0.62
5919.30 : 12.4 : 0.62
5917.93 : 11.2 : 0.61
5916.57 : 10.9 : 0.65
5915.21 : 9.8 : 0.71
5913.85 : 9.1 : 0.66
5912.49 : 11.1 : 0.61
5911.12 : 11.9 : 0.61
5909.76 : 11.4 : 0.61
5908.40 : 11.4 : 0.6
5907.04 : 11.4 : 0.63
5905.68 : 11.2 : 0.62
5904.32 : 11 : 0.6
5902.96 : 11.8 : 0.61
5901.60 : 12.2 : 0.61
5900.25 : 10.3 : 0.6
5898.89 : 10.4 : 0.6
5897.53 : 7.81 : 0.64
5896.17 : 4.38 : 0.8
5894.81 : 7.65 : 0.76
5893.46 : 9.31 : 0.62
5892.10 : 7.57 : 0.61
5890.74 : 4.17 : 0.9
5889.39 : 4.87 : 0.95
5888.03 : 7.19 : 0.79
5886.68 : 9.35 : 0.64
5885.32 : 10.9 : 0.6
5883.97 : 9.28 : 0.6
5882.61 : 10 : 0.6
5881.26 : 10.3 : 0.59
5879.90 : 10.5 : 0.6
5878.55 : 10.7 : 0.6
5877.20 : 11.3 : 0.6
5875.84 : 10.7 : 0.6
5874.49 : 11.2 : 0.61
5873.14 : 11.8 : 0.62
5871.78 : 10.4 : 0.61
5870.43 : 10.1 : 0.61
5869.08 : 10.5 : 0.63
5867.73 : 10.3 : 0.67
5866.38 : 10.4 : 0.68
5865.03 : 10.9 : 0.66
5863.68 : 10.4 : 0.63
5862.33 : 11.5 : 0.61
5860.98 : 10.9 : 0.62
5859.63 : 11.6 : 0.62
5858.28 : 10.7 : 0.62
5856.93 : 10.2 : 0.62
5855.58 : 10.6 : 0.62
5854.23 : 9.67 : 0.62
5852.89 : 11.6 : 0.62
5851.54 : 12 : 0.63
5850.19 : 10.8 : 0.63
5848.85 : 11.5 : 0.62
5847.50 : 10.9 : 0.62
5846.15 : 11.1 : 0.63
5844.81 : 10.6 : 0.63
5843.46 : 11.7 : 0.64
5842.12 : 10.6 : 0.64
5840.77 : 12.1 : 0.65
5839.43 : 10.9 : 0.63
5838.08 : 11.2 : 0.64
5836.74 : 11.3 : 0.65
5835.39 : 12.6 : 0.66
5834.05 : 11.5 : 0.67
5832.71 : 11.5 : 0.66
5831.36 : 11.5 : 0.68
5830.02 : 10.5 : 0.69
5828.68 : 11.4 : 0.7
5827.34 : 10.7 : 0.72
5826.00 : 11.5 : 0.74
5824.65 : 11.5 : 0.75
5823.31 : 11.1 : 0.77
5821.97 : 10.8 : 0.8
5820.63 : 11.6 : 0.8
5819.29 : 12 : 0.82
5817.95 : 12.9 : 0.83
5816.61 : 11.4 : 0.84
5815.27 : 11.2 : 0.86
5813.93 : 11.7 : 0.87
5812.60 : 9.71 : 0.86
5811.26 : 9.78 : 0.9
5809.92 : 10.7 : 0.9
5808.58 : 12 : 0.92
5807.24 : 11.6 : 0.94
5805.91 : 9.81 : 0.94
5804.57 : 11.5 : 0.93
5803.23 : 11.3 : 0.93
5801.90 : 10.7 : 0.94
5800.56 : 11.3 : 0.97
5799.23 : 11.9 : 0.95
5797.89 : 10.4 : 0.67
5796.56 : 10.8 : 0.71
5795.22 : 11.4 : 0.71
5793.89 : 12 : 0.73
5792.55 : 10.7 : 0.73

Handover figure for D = 6034.90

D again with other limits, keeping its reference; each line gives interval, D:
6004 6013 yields 6007.17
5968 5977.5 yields 5974.07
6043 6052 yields 6048.81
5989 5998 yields 5990.60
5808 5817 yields 5812.60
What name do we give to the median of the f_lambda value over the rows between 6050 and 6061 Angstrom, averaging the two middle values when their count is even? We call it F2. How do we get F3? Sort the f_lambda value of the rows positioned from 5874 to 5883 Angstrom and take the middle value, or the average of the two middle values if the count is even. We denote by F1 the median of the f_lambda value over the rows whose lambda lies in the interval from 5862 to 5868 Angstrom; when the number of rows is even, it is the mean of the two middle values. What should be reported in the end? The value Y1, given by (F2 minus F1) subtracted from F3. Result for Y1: 10.3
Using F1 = 10.4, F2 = 10.8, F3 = 10.7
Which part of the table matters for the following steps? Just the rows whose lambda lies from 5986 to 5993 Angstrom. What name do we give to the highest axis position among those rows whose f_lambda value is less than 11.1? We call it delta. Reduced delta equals 5990.60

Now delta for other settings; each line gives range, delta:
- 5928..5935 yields 5934.31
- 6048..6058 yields 6057.17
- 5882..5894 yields 5893.46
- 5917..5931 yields 5922.02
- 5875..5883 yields 5882.61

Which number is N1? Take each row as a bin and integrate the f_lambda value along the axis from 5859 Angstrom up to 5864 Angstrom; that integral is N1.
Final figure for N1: 55.7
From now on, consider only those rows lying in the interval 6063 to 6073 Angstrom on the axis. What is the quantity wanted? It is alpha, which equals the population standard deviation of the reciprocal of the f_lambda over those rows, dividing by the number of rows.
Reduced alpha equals 0.0090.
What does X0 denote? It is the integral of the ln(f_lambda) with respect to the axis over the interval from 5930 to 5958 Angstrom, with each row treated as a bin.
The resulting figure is 67.5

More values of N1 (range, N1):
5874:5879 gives 54.9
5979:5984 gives 55.7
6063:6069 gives 61.5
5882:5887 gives 49.5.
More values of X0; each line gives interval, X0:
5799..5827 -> 67.6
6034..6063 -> 69.7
